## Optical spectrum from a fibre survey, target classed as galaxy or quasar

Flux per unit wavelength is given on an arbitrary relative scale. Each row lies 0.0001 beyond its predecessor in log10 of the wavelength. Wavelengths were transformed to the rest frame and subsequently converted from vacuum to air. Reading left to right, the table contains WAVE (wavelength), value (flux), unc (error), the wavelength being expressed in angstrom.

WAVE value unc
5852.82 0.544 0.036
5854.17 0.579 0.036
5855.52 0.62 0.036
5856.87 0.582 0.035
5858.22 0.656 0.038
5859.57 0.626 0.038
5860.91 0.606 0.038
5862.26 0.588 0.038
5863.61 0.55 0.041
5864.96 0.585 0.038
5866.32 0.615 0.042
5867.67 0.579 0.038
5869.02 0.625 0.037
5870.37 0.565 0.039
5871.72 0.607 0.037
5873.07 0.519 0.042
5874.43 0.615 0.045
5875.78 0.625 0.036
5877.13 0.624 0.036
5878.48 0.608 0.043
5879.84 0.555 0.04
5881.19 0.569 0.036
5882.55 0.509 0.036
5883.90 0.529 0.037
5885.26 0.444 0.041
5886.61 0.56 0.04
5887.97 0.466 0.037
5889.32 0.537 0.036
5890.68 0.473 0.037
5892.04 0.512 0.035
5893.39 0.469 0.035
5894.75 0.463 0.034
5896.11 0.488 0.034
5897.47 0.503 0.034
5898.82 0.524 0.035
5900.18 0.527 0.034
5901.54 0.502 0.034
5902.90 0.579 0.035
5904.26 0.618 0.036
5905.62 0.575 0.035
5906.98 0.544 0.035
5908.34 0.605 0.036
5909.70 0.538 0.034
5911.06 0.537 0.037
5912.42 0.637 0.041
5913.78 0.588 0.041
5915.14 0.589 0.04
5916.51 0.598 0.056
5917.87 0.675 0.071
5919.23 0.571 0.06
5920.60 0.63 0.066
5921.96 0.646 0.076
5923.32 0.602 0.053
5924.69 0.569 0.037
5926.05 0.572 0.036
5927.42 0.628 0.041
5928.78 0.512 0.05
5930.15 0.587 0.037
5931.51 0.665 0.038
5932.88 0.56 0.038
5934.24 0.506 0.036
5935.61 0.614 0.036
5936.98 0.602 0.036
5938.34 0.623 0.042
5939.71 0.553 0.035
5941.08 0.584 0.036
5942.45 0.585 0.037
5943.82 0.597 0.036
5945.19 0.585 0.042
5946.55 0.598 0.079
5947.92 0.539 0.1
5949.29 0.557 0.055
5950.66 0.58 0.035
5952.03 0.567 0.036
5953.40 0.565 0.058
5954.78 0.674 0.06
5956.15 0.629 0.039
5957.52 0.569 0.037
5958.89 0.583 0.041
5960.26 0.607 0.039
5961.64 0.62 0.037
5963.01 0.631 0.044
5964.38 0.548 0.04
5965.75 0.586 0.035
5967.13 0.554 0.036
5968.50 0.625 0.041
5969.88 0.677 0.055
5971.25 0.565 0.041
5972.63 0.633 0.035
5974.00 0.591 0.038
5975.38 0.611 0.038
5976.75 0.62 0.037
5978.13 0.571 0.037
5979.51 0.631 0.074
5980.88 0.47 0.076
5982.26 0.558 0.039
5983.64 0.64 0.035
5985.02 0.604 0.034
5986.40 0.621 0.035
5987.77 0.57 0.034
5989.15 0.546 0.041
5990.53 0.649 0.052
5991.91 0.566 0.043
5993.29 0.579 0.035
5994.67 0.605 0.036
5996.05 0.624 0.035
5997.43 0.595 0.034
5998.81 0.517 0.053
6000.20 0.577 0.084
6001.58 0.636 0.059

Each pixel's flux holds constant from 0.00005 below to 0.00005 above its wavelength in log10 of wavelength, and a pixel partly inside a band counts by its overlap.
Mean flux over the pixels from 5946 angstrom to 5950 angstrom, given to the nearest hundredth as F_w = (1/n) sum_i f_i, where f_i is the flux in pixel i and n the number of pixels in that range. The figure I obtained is 0.56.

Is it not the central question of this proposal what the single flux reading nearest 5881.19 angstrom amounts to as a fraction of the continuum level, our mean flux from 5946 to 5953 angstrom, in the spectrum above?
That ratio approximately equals 1.00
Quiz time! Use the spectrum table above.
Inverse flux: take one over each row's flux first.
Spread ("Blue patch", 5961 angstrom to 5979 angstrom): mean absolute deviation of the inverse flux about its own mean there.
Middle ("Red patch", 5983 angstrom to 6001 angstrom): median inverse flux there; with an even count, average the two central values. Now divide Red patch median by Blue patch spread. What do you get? 20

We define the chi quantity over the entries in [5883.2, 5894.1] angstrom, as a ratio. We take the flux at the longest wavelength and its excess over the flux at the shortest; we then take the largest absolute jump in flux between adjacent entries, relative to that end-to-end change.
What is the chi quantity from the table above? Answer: -1.9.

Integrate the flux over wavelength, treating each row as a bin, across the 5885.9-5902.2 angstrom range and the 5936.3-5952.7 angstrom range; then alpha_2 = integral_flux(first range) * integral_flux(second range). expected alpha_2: 78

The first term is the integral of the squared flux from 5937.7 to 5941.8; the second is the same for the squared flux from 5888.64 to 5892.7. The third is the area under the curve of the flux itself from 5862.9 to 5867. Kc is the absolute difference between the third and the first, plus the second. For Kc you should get 2.0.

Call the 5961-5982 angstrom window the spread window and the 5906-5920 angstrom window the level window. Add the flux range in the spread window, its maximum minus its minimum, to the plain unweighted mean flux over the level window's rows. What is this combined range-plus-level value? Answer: 0.80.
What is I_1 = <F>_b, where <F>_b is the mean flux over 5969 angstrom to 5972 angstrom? 0.62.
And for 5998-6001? 0.55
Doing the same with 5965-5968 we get 0.57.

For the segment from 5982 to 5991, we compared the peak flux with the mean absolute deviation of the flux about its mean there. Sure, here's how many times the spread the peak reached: 19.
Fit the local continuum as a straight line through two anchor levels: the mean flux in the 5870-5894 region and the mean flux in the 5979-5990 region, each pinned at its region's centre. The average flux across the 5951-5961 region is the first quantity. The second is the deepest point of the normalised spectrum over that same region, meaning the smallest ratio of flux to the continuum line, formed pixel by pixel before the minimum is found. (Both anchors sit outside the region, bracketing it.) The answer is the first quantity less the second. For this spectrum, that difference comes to -0.394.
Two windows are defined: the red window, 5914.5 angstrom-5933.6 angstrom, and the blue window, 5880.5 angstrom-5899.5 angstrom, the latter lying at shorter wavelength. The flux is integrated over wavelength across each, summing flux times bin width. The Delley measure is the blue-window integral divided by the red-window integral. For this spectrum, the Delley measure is 0.83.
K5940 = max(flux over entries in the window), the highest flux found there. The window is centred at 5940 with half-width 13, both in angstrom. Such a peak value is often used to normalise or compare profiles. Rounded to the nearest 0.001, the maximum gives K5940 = 0.665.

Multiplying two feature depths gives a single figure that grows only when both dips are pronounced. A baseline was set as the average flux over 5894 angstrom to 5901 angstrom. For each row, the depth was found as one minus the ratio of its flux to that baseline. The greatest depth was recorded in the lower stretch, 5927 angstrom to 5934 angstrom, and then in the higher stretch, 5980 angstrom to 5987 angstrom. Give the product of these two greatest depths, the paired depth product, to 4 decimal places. -0.0014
